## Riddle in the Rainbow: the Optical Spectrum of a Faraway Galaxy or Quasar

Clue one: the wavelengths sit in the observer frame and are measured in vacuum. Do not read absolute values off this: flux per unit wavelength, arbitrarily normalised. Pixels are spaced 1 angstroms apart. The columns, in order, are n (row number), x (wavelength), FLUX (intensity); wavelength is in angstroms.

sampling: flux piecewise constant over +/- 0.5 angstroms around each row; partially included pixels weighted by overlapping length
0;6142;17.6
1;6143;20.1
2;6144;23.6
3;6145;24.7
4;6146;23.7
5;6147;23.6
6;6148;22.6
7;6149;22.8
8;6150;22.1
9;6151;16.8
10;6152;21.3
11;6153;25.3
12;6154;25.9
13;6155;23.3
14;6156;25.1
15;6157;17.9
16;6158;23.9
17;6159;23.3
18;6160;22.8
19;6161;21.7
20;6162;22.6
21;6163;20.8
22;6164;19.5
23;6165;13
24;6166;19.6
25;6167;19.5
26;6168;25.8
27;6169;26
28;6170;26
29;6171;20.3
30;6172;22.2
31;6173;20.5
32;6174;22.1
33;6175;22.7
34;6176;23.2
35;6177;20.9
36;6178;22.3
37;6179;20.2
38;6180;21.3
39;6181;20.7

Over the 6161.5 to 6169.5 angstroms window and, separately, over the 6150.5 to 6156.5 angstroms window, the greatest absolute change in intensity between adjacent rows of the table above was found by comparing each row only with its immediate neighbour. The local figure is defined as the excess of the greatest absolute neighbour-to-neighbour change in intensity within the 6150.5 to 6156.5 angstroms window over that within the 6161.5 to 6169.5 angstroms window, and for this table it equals -2.1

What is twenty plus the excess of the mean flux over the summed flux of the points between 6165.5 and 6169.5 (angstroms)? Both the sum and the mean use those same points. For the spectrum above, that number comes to -48.2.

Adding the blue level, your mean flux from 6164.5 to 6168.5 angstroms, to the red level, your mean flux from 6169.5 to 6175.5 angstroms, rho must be 41.8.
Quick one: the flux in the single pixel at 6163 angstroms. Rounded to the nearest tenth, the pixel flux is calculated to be 20.8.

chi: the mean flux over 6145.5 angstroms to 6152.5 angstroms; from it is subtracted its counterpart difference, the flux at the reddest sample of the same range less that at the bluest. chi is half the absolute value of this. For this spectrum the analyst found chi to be 12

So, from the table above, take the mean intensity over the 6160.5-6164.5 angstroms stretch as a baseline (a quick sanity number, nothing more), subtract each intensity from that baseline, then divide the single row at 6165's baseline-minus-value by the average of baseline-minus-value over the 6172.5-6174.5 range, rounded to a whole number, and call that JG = -54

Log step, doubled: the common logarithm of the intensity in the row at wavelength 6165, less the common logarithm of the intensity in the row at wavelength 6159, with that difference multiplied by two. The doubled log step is -0.51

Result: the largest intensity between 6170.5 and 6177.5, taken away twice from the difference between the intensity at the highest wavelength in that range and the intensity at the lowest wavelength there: -45.8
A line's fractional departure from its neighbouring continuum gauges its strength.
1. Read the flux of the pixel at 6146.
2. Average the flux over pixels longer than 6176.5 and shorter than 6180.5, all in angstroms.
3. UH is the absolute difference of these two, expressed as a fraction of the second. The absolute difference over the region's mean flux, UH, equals 0.119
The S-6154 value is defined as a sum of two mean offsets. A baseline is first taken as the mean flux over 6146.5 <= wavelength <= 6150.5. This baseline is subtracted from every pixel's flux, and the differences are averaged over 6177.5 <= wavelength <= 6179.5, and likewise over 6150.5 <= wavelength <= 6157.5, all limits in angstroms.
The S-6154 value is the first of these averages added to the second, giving -2.1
